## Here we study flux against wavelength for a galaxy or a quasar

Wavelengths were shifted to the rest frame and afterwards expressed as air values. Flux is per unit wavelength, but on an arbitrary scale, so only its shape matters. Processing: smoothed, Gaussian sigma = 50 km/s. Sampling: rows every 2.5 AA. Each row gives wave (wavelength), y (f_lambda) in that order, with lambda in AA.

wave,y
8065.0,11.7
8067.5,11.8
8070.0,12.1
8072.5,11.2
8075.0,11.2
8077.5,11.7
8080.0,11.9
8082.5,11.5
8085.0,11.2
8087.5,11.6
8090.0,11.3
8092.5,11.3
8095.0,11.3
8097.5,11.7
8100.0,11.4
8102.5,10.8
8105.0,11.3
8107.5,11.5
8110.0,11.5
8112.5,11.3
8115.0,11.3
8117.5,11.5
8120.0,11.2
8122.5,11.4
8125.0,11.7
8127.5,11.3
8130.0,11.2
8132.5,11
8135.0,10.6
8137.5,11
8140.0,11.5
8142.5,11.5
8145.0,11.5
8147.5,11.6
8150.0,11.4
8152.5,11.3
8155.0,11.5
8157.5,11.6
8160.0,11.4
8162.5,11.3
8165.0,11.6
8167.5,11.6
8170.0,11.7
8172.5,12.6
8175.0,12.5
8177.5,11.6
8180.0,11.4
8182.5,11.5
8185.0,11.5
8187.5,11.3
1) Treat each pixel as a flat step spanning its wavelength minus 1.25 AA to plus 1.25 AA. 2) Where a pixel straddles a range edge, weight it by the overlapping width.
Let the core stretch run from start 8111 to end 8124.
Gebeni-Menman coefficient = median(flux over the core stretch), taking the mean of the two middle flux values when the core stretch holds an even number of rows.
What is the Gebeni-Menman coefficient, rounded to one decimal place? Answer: 11.3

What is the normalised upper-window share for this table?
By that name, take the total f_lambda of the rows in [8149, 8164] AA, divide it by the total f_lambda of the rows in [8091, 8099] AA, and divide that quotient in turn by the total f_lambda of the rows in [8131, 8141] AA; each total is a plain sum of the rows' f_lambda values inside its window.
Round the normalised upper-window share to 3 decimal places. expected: 0.045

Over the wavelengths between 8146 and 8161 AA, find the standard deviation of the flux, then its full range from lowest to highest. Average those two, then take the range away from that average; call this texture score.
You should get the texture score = -0.09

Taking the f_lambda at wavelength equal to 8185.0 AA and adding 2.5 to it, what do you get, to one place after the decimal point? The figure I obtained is 14.0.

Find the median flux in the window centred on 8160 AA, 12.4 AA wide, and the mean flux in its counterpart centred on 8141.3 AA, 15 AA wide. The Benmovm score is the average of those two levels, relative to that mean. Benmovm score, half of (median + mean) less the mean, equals 0.11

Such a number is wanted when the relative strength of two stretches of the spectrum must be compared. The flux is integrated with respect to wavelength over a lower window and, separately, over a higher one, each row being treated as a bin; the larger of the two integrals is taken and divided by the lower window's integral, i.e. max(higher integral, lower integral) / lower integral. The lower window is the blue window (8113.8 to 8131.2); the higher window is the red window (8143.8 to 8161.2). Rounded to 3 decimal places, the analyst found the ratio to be 1.009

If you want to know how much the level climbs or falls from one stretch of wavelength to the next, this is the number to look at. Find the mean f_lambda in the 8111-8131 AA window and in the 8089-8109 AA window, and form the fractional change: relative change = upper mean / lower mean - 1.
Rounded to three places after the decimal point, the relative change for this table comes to 0.003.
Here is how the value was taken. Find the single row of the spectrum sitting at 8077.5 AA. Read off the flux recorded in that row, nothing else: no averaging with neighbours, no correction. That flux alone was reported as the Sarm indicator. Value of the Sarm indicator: 11.7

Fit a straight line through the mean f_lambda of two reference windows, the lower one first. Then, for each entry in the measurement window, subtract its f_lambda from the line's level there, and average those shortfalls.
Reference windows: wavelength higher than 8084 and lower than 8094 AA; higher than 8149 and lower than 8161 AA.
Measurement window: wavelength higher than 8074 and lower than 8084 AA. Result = -0.24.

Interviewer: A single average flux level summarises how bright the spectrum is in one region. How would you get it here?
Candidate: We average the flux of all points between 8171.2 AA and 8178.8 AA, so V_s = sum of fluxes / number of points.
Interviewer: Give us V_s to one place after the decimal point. 12.2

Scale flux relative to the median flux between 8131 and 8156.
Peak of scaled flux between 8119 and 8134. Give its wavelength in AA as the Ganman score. 8125.0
